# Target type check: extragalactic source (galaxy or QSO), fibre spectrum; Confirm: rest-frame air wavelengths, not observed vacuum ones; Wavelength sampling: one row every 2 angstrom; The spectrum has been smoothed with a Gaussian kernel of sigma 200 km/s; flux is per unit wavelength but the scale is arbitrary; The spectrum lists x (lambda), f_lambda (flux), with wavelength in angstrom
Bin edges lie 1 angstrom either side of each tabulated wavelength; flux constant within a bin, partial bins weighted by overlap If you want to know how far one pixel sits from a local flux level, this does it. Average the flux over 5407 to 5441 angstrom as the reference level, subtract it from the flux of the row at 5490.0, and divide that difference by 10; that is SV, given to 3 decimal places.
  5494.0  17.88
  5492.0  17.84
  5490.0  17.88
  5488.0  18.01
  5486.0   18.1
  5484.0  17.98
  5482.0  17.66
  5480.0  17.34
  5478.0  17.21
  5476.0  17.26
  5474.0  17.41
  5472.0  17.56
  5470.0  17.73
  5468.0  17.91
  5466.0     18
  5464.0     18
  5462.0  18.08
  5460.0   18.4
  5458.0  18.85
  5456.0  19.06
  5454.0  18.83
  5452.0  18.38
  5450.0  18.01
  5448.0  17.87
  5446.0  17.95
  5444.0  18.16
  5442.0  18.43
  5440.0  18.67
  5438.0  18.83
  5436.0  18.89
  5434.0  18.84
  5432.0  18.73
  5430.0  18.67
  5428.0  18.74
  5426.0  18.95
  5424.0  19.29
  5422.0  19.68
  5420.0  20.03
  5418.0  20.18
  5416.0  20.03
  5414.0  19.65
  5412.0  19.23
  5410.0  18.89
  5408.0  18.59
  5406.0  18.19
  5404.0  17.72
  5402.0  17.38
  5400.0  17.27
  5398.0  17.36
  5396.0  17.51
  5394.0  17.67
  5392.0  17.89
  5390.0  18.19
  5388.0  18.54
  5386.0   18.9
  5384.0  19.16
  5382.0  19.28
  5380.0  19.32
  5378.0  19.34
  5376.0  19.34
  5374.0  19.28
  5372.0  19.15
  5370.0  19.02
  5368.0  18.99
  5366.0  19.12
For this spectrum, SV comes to -0.129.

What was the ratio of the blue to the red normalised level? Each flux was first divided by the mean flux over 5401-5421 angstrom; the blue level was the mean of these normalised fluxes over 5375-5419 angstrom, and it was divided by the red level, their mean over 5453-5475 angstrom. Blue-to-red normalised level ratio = 1.02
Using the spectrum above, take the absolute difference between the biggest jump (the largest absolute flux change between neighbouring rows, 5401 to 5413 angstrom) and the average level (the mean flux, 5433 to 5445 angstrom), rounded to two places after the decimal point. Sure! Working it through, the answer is 18.17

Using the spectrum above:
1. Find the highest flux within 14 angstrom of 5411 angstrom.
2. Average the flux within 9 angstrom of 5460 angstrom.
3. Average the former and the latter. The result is 19.3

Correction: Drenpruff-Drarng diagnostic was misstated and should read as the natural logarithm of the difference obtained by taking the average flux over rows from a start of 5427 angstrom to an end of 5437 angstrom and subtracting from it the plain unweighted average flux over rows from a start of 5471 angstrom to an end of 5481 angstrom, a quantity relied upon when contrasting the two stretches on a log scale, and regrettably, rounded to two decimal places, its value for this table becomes 0.35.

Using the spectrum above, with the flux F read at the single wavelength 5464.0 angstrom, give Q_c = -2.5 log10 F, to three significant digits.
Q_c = -3.14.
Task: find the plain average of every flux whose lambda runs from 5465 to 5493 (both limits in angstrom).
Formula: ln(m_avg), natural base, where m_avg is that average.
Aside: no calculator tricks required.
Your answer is 2.87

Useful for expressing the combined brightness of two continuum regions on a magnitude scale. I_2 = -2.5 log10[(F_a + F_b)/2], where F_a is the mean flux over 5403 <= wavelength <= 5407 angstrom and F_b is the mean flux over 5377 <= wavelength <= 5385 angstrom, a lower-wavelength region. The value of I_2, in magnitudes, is -3.175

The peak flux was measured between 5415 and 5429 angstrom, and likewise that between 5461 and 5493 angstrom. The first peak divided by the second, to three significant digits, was 1.11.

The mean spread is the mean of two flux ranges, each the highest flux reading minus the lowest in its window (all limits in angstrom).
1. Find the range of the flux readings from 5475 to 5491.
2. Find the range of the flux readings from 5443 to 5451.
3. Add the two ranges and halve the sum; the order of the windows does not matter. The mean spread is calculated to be 0.59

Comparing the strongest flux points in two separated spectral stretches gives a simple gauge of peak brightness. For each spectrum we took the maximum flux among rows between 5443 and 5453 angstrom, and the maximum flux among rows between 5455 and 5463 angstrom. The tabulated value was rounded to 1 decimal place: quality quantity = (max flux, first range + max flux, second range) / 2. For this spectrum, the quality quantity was 18.7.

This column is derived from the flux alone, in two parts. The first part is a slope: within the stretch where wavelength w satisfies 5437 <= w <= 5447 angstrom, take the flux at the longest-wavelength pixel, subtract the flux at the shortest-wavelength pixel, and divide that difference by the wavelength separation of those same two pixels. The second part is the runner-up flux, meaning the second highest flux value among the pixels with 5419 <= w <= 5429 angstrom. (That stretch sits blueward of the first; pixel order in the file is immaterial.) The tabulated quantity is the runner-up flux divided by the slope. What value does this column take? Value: -179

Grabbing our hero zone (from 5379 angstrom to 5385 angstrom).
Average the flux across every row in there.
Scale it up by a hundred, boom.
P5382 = 1925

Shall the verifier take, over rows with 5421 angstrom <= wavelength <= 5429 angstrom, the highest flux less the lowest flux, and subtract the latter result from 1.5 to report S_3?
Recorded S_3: 0.56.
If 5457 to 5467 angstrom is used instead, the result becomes 0.65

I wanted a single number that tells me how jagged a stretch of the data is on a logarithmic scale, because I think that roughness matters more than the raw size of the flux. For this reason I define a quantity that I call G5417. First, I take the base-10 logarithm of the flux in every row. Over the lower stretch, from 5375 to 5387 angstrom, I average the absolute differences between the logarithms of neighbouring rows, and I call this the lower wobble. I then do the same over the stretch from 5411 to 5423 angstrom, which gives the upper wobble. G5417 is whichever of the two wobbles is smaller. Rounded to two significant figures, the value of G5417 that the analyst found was 0.0020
